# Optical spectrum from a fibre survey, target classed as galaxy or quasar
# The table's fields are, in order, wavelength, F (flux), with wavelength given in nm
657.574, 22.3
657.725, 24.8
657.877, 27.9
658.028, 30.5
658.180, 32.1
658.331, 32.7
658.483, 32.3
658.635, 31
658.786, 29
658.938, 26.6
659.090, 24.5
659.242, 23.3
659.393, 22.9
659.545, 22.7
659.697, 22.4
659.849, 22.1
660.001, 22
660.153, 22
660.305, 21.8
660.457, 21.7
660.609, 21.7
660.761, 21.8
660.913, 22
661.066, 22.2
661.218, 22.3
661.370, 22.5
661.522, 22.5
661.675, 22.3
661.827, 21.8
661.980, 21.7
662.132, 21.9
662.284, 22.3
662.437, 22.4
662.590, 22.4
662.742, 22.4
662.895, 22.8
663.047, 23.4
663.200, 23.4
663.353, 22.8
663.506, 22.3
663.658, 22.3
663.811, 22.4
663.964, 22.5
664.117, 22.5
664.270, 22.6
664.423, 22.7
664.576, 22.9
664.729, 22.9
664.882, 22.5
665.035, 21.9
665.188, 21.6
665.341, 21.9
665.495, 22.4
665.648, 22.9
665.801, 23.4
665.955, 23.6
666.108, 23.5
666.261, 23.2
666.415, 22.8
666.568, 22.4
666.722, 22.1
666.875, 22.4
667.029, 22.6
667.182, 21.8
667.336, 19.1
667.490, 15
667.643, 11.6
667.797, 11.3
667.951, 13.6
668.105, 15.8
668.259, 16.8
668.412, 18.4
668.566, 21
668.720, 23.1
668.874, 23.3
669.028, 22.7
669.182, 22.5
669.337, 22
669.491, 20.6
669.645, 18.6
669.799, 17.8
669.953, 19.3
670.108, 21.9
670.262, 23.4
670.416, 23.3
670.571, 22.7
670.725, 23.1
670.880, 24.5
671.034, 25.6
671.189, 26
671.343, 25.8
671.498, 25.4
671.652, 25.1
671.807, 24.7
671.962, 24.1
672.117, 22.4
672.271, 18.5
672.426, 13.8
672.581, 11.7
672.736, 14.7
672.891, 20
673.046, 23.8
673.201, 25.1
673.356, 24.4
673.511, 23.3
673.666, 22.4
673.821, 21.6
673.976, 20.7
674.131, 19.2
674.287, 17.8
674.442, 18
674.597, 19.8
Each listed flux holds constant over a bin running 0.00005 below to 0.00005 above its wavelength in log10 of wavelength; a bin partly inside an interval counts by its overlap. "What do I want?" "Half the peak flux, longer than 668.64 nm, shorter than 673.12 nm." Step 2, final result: 13.0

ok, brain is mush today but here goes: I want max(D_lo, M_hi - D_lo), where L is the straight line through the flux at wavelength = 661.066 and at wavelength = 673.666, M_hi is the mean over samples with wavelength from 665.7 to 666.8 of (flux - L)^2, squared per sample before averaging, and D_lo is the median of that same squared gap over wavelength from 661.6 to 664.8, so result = 1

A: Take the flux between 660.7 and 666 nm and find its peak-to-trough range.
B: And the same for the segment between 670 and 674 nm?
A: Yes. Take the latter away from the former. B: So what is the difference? -12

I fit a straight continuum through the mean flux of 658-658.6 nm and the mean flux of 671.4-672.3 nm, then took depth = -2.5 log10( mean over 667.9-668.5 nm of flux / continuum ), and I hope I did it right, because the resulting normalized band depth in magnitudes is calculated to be 0.50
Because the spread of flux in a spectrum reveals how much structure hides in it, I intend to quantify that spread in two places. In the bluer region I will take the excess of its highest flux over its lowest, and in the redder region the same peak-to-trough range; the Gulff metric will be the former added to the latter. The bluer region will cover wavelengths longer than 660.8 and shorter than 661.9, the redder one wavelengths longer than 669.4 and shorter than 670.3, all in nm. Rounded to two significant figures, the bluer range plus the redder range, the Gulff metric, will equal 6.3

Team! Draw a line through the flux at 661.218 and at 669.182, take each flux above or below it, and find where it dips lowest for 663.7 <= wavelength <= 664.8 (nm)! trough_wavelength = 663.811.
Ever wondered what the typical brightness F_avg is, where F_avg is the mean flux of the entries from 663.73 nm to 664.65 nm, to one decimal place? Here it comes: 22.6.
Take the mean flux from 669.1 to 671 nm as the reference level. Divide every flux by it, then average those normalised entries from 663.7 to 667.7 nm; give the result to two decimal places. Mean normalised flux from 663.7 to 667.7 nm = 1.00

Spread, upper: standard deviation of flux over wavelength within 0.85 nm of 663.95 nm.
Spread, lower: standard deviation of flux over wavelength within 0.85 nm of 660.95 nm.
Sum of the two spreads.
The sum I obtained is 0.6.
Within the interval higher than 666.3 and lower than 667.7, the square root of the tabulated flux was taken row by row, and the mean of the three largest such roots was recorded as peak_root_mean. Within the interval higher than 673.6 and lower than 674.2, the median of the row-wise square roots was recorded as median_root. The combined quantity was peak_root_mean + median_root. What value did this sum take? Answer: 9.4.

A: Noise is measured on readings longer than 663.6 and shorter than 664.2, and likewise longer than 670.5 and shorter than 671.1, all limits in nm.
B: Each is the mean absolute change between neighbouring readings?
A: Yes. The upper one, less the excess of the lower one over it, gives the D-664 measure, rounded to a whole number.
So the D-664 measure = 2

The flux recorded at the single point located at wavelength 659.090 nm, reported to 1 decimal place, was 24.5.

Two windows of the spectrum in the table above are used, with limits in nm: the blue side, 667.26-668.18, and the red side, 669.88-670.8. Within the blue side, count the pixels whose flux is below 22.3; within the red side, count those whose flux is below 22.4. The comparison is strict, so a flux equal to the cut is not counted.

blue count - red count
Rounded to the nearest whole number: 4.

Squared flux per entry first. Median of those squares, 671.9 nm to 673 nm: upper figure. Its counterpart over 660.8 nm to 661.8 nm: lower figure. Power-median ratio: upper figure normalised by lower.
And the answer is 0.69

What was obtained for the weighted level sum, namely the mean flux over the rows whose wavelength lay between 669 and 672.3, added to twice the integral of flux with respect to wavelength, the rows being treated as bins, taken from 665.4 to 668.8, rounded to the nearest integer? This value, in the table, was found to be 158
